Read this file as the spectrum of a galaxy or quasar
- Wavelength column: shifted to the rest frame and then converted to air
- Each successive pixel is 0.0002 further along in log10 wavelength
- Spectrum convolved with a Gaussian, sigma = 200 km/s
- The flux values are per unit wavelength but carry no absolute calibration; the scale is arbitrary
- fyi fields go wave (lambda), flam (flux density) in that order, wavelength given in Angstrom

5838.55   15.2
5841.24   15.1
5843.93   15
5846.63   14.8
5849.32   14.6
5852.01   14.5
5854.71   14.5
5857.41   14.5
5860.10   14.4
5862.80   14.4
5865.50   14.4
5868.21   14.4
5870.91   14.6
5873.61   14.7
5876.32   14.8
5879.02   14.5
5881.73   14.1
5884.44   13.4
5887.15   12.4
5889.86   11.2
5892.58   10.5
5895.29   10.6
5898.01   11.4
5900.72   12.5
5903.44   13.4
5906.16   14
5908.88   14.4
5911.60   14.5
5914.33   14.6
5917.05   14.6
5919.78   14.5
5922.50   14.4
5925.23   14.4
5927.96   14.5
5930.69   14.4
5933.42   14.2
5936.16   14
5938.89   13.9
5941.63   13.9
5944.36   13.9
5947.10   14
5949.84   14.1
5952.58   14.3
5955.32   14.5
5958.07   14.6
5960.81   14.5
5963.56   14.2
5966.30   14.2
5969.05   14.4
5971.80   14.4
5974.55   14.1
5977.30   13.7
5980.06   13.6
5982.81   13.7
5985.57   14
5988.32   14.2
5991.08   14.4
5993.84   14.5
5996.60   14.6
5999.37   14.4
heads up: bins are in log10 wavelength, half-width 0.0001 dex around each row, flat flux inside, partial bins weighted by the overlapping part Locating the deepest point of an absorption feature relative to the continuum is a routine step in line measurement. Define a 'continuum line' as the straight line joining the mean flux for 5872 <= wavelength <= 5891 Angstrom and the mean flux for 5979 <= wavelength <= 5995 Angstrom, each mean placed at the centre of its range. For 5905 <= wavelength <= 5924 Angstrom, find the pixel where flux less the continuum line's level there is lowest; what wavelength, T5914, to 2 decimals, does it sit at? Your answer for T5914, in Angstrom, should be 5906.16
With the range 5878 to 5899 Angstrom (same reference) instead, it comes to 5892.58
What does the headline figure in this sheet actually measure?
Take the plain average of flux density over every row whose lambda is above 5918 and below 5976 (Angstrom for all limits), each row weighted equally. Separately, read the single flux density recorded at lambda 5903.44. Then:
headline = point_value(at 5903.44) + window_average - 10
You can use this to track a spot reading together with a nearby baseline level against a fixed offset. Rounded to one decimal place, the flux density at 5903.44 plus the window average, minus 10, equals 17.7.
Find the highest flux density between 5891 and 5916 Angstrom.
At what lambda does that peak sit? 5914.33 Angstrom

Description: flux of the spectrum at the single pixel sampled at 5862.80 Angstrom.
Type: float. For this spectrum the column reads 14.4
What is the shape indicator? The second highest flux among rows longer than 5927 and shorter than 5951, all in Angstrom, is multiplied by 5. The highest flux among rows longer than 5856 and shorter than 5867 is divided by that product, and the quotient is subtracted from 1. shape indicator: 0.799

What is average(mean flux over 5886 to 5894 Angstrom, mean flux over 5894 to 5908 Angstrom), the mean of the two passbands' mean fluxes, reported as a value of 11.9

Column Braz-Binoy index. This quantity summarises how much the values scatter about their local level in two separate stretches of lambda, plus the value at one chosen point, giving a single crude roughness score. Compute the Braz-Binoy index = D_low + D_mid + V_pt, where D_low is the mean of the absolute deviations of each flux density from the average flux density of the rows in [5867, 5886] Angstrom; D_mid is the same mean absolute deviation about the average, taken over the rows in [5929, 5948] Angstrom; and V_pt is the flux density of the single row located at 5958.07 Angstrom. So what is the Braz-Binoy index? 15.1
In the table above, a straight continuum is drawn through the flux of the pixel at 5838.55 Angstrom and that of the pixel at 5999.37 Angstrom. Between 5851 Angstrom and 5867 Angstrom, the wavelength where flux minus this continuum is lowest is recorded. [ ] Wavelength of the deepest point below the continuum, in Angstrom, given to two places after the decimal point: 5860.10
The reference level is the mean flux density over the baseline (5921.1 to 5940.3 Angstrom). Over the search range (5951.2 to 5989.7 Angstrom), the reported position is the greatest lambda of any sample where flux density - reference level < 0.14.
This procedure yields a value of 5988.32 Angstrom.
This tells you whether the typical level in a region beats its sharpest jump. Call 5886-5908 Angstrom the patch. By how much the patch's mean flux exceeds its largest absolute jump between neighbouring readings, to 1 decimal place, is 10.8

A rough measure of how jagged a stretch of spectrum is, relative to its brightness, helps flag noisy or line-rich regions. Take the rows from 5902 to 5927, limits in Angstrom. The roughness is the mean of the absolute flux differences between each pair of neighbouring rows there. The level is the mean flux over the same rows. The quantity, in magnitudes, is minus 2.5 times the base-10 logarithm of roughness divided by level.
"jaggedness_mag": 4.8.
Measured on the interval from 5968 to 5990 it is 4.6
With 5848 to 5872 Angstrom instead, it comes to 6.2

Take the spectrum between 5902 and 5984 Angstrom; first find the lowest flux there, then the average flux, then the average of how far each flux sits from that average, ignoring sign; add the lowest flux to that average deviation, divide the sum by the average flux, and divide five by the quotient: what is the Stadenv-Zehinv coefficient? 5.19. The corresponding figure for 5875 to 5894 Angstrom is 5.46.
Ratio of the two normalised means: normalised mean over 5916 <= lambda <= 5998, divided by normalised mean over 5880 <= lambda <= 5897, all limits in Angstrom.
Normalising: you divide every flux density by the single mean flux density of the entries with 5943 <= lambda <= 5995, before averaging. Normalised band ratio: 1.18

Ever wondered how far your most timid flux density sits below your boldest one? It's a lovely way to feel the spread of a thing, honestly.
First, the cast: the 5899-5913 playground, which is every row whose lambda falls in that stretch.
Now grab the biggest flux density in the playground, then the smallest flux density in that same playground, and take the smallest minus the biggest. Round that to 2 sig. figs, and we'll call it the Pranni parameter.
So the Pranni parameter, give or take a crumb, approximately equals -2.0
